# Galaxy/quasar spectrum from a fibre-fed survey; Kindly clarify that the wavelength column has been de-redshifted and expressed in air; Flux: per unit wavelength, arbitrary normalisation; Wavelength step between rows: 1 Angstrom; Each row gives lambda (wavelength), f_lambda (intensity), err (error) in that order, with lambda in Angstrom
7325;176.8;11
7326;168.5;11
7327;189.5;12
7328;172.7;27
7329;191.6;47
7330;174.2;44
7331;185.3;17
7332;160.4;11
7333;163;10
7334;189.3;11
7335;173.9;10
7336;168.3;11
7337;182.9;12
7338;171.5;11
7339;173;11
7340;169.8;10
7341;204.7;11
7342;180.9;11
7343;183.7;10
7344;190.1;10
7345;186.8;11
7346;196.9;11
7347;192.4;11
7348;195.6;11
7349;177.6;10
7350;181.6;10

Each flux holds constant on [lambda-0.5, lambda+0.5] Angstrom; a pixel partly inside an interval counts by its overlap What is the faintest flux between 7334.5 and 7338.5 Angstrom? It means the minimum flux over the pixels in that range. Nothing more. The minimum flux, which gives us 168.3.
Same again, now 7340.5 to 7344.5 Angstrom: 180.9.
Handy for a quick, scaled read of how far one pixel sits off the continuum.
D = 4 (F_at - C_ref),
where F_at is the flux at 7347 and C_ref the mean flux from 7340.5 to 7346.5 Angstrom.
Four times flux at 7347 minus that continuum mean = 8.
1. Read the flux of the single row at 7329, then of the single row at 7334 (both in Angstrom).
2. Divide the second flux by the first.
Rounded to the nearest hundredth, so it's 0.99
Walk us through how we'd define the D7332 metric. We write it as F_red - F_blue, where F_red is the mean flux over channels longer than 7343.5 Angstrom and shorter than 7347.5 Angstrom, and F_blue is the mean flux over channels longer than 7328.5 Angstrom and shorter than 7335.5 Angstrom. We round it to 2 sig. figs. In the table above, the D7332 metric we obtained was 15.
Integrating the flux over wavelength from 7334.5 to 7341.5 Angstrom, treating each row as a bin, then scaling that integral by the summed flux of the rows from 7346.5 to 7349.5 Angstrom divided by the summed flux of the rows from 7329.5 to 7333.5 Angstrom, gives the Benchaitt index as 1030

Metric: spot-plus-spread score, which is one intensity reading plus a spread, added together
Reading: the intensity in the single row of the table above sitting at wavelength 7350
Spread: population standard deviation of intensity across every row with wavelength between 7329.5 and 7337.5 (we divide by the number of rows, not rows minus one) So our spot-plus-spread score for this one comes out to 191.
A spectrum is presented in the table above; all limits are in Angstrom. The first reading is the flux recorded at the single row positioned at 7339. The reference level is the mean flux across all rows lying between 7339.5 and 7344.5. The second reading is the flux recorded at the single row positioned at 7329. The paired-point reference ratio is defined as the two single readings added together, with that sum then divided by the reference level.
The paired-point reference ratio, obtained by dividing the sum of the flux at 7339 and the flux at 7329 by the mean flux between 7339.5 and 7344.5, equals 1.96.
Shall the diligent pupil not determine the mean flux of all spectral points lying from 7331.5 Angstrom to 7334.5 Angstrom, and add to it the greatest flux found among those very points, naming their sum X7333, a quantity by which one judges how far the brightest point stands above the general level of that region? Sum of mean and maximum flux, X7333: 360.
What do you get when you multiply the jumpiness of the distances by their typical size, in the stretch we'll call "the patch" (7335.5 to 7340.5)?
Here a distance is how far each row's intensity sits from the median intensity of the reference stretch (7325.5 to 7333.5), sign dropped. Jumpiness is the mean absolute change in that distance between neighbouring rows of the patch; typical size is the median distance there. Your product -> 15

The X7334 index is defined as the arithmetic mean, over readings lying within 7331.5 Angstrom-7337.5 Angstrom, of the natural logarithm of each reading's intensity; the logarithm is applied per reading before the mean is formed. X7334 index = 5.15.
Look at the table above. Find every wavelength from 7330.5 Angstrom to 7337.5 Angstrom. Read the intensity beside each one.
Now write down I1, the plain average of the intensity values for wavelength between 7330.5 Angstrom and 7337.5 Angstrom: 175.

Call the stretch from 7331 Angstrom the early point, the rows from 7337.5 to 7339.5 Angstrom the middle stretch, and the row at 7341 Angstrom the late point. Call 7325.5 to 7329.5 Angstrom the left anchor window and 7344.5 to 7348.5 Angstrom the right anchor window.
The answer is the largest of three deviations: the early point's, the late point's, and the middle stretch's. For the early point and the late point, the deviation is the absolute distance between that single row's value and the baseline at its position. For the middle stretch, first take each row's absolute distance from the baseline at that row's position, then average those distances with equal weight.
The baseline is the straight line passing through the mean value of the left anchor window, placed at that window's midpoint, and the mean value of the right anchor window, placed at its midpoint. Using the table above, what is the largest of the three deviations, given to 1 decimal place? 15.5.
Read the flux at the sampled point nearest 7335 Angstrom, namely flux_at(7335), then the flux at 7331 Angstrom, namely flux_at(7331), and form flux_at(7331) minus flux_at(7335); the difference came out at 11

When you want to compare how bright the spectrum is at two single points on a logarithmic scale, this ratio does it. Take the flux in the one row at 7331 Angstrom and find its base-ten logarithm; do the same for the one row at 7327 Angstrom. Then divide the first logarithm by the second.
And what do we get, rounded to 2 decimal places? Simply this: 1.00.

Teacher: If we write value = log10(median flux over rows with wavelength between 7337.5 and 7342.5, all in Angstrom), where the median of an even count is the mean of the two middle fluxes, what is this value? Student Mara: 2.238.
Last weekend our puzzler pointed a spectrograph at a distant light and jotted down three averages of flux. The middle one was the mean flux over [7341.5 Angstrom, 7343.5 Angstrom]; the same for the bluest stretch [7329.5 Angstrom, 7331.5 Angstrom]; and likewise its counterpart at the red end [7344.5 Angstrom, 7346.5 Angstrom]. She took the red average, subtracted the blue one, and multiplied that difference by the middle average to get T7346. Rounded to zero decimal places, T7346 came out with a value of 2206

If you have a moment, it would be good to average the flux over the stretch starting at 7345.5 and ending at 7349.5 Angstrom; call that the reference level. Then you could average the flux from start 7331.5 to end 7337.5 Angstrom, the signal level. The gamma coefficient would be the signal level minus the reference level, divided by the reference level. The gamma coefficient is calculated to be -0.09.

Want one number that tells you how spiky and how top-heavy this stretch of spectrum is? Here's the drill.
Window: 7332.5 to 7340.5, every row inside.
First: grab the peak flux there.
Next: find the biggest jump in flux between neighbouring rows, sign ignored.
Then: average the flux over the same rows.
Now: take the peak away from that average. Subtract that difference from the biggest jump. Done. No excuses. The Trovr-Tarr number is 42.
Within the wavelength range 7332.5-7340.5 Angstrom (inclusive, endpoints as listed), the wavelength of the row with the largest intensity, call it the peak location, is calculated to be 7334 Angstrom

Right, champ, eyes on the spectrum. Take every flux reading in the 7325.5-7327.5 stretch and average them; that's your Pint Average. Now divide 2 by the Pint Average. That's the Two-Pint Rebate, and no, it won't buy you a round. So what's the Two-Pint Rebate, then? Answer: 0.0112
